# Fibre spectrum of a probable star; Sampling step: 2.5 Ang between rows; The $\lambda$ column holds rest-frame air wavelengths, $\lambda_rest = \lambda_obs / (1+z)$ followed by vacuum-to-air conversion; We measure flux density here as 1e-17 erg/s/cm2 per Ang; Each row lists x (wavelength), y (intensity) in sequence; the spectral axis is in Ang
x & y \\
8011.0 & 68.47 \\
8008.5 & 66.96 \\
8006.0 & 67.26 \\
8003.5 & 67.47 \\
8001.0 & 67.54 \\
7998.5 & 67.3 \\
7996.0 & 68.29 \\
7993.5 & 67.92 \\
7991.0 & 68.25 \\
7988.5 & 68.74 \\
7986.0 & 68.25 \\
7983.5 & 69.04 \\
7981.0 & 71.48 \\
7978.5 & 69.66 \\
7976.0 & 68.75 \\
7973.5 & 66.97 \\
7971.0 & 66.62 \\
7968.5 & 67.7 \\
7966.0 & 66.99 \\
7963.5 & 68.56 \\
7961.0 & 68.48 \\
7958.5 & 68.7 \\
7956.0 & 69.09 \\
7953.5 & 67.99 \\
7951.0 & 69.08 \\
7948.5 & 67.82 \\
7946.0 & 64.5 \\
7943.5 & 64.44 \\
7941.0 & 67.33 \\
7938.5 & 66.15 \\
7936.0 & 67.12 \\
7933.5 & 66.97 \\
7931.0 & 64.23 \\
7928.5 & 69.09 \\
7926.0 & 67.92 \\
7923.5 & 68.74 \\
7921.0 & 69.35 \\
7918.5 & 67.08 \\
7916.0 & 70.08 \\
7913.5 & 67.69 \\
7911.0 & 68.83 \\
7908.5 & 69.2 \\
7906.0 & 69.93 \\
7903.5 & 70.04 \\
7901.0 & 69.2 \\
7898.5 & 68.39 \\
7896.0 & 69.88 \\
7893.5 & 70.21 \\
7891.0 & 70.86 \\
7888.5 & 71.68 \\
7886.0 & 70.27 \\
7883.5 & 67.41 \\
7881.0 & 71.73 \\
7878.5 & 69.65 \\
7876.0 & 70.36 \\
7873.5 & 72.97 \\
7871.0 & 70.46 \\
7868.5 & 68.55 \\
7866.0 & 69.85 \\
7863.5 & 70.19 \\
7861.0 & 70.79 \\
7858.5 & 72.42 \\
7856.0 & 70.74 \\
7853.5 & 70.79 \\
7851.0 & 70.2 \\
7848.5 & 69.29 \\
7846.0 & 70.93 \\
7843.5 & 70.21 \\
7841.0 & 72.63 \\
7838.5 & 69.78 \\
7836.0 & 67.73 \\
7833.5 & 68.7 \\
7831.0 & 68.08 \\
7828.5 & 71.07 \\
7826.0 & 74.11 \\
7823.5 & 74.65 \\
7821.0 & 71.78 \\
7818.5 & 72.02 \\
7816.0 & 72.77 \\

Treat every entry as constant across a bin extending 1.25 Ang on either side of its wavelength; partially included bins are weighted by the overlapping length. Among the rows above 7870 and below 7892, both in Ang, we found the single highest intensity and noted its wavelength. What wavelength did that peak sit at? 7873.5 Ang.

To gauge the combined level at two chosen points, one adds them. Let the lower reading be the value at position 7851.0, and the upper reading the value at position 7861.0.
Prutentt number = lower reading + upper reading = 141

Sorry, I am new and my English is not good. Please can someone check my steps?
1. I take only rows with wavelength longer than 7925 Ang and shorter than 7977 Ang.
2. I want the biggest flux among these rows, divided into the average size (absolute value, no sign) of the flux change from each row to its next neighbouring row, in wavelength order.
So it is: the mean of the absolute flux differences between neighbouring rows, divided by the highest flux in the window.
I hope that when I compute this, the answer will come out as 0.020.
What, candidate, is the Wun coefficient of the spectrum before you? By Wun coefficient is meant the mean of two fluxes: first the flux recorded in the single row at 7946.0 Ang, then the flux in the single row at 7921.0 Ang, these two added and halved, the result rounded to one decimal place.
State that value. 66.9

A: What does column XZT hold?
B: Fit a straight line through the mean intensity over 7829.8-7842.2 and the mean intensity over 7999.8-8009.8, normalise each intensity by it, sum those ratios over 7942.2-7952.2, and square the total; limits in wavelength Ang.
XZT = 15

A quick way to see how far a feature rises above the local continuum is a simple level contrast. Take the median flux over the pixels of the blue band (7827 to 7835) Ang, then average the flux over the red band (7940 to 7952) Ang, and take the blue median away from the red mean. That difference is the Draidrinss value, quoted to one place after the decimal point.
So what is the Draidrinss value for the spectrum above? -2.1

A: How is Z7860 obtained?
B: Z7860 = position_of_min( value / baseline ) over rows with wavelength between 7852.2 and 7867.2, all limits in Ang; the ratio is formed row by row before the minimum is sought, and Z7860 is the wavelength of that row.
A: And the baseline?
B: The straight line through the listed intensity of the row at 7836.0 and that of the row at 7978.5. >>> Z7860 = 7866.0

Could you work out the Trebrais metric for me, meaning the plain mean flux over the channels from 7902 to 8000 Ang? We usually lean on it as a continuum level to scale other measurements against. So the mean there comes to 68.1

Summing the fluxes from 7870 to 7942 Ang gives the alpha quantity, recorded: 2003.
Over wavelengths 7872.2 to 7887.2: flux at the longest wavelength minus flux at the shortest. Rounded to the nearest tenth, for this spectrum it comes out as -2.7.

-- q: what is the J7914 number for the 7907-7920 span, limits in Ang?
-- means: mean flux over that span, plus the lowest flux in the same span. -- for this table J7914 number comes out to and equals 136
